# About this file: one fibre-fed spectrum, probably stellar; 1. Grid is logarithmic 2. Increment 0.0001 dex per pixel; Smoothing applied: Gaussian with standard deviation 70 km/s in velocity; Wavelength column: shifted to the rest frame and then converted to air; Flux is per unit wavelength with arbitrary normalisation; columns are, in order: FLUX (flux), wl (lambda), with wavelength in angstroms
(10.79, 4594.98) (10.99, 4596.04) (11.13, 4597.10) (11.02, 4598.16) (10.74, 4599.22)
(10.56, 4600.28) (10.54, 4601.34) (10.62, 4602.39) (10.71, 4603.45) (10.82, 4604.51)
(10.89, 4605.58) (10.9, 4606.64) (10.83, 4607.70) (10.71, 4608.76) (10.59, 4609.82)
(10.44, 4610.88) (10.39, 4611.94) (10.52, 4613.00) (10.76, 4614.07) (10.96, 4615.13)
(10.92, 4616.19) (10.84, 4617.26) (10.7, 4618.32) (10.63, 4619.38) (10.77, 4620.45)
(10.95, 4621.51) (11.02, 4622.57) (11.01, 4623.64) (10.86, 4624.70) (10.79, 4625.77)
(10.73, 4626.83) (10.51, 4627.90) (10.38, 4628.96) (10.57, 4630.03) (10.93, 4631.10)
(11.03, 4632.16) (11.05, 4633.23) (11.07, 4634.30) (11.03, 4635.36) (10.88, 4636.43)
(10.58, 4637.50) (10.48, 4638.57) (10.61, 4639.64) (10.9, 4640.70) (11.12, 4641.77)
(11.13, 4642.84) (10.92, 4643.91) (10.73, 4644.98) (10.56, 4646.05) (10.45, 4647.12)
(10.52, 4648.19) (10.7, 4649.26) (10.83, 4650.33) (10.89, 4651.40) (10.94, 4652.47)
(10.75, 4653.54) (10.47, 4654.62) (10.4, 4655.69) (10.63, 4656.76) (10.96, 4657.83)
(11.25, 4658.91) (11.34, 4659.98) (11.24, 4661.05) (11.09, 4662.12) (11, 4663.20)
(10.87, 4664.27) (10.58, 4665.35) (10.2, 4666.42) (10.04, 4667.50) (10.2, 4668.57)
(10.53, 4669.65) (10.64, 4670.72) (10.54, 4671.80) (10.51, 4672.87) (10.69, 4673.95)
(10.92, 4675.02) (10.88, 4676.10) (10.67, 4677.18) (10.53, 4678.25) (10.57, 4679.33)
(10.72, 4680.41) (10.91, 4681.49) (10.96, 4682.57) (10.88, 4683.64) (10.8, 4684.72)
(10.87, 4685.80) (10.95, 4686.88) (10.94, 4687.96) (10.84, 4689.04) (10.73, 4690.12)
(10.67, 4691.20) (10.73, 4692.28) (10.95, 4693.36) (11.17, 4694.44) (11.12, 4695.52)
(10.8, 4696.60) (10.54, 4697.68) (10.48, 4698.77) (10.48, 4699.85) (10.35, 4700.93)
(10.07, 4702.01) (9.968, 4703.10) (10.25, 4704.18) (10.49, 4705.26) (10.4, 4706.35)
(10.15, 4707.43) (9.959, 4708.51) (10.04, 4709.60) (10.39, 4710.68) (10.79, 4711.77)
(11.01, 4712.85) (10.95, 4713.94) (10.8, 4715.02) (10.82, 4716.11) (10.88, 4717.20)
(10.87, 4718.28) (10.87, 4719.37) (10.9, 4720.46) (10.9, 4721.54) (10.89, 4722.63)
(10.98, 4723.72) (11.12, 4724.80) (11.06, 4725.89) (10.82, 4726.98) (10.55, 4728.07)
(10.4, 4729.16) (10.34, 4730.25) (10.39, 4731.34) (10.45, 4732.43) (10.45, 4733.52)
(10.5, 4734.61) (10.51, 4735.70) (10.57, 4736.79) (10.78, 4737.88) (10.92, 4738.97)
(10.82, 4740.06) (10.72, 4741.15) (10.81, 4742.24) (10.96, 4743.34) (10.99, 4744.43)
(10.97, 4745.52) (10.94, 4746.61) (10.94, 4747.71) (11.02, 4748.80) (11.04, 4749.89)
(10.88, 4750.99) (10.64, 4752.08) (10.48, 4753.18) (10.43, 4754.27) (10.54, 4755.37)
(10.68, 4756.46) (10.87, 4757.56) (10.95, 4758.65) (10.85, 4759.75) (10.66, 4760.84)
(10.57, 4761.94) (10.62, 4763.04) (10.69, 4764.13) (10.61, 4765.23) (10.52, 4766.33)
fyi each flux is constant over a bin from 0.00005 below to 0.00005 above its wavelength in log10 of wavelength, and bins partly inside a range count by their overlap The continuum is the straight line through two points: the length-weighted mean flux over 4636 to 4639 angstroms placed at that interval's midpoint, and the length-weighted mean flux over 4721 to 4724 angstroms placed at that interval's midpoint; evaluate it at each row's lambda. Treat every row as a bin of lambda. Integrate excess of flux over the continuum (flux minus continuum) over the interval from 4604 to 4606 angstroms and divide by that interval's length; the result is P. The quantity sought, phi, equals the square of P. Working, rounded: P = 0.33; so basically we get 0.110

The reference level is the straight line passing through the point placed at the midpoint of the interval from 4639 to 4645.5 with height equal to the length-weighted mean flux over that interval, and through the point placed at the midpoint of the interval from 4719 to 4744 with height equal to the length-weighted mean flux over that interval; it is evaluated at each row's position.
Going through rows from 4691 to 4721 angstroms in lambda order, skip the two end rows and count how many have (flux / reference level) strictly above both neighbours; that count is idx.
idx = 5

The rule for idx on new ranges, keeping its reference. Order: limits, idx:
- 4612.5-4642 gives 3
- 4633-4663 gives 4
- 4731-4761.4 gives 4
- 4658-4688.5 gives 5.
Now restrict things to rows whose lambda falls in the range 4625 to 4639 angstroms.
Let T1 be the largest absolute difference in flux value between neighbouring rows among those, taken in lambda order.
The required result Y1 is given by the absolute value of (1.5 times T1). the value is 0.54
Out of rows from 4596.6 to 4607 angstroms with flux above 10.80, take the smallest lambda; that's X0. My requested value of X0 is 4597.10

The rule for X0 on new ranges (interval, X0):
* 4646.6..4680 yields 4650.33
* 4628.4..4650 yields 4631.10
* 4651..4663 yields 4651.40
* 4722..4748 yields 4722.63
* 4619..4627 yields 4621.51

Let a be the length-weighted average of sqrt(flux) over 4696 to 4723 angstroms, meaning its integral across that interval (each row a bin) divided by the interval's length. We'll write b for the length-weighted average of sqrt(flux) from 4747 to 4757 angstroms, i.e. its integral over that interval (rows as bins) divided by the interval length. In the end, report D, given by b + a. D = 6.53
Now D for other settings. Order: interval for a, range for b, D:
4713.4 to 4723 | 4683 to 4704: 6.57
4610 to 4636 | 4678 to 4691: 6.57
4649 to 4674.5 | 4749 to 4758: 6.54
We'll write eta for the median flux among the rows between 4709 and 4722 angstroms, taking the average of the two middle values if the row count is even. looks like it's 10.87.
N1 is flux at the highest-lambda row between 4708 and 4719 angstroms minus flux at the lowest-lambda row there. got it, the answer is 0.9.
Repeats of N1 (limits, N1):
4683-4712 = -0.1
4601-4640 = 0.1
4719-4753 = -0.2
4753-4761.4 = 0.2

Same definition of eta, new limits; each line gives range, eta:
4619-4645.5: 10.88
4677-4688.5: 10.87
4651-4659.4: 10.82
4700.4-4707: 10.30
